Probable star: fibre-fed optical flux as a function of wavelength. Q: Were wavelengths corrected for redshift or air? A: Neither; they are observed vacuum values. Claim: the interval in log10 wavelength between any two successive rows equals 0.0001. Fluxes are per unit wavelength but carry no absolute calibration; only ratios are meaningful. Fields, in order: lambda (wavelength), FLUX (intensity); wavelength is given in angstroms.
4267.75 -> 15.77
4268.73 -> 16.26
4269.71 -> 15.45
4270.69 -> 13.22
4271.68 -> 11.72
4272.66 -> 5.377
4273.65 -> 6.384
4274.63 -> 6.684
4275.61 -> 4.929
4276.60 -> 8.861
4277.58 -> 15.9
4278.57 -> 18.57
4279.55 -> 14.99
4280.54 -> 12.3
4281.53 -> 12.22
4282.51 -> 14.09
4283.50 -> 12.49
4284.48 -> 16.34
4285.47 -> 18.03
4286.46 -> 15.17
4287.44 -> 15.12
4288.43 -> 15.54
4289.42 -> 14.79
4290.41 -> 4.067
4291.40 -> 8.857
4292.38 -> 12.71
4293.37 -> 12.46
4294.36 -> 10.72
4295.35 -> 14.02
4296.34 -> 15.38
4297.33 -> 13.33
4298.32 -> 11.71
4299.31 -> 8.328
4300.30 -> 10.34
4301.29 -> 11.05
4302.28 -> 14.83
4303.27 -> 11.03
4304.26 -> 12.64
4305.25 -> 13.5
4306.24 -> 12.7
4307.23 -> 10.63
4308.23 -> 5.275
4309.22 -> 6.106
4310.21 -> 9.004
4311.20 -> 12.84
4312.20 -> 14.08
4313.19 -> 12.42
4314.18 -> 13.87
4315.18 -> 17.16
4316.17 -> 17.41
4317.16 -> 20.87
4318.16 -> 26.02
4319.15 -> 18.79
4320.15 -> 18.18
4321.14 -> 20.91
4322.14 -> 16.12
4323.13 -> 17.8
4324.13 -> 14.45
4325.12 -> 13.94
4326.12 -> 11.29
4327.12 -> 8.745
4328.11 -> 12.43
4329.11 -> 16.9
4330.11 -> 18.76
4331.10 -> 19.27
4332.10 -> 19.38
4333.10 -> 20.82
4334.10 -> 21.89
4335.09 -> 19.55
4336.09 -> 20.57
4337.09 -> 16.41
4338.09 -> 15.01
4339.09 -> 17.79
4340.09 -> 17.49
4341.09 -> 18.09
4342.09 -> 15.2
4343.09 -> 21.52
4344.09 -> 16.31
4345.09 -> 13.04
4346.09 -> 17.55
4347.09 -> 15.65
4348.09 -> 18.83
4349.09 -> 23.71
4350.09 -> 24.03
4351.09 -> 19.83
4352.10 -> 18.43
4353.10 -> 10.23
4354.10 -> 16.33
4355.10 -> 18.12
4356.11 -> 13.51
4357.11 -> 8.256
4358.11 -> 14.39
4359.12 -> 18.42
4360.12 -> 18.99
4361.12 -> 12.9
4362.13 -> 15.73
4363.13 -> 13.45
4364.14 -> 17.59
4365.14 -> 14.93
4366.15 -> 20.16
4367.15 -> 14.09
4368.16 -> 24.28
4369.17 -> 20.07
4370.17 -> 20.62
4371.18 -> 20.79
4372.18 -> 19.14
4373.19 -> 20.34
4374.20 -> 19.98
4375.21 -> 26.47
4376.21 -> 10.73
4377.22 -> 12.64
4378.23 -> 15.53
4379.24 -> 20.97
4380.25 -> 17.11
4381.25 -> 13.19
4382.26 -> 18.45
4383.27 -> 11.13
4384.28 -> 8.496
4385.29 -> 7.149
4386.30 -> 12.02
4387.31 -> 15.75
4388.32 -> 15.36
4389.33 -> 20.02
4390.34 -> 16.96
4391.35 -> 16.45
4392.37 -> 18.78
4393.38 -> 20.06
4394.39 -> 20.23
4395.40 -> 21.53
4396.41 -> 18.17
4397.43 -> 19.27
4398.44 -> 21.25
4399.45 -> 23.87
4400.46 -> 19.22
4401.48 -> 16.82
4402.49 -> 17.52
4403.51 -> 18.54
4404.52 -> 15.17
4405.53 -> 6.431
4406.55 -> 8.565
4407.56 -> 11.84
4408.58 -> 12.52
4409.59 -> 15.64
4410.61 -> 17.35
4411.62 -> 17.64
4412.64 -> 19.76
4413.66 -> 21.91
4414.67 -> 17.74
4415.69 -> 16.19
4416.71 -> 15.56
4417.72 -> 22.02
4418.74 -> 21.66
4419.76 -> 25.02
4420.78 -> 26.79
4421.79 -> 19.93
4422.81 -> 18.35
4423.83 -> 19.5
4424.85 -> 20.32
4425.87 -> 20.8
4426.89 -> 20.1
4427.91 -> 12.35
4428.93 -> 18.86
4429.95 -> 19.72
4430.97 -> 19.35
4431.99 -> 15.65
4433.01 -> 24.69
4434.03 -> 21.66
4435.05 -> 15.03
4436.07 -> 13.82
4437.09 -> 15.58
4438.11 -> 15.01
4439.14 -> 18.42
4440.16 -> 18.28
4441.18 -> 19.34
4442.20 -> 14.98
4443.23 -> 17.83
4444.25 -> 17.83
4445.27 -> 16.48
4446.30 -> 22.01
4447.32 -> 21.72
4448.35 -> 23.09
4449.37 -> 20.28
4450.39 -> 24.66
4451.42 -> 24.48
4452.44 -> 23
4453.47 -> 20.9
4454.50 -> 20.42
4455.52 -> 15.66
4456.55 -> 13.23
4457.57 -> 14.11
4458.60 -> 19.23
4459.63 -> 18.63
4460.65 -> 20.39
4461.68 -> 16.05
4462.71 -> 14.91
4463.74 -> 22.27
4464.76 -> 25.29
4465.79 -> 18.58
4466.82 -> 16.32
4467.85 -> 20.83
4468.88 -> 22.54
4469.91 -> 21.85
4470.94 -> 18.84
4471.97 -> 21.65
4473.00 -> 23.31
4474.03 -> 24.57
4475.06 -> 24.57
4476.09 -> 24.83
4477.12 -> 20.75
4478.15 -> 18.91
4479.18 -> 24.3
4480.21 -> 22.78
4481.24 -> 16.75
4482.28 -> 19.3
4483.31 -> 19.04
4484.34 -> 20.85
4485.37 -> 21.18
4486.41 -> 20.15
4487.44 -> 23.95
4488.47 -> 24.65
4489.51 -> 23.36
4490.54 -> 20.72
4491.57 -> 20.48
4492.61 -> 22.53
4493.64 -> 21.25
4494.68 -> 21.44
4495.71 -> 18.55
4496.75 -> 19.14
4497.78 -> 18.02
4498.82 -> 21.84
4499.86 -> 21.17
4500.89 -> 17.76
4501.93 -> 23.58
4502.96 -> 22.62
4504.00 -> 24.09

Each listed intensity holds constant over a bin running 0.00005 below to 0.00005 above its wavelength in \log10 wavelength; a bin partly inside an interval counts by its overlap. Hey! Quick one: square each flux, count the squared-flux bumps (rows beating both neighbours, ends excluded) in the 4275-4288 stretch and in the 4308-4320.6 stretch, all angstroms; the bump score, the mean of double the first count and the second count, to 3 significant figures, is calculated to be 4.00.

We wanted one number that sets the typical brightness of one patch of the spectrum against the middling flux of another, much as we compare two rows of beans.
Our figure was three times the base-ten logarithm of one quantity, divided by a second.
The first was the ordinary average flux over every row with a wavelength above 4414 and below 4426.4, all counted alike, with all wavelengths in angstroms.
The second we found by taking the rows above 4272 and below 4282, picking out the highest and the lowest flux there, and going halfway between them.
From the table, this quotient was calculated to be 0.334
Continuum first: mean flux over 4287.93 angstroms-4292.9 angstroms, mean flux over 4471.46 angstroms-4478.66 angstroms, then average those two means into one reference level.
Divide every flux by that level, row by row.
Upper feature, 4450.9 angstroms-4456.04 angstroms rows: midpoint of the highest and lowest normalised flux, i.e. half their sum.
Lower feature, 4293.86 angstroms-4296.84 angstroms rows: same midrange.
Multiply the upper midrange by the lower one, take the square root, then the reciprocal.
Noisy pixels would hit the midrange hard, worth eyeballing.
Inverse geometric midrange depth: 1.05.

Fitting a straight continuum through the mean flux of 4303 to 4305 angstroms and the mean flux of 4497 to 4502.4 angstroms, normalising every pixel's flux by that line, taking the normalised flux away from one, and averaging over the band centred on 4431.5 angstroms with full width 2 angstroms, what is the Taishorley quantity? 0.00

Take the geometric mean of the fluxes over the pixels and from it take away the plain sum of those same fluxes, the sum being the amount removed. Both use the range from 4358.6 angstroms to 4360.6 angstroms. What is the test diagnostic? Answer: -18.7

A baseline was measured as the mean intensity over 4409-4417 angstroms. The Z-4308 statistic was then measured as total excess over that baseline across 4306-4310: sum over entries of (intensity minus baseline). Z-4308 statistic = -36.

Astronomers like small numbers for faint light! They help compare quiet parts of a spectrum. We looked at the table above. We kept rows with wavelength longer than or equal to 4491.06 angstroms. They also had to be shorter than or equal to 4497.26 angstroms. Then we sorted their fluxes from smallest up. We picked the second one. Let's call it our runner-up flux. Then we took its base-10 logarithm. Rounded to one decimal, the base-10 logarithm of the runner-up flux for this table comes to 1.3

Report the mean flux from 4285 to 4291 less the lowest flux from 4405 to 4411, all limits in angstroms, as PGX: 7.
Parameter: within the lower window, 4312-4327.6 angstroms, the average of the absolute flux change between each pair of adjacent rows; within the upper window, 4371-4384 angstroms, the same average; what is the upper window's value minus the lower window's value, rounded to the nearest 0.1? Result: 1.9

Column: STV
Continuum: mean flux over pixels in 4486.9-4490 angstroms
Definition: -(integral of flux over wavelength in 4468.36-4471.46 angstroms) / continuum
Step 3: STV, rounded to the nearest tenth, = -2.7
